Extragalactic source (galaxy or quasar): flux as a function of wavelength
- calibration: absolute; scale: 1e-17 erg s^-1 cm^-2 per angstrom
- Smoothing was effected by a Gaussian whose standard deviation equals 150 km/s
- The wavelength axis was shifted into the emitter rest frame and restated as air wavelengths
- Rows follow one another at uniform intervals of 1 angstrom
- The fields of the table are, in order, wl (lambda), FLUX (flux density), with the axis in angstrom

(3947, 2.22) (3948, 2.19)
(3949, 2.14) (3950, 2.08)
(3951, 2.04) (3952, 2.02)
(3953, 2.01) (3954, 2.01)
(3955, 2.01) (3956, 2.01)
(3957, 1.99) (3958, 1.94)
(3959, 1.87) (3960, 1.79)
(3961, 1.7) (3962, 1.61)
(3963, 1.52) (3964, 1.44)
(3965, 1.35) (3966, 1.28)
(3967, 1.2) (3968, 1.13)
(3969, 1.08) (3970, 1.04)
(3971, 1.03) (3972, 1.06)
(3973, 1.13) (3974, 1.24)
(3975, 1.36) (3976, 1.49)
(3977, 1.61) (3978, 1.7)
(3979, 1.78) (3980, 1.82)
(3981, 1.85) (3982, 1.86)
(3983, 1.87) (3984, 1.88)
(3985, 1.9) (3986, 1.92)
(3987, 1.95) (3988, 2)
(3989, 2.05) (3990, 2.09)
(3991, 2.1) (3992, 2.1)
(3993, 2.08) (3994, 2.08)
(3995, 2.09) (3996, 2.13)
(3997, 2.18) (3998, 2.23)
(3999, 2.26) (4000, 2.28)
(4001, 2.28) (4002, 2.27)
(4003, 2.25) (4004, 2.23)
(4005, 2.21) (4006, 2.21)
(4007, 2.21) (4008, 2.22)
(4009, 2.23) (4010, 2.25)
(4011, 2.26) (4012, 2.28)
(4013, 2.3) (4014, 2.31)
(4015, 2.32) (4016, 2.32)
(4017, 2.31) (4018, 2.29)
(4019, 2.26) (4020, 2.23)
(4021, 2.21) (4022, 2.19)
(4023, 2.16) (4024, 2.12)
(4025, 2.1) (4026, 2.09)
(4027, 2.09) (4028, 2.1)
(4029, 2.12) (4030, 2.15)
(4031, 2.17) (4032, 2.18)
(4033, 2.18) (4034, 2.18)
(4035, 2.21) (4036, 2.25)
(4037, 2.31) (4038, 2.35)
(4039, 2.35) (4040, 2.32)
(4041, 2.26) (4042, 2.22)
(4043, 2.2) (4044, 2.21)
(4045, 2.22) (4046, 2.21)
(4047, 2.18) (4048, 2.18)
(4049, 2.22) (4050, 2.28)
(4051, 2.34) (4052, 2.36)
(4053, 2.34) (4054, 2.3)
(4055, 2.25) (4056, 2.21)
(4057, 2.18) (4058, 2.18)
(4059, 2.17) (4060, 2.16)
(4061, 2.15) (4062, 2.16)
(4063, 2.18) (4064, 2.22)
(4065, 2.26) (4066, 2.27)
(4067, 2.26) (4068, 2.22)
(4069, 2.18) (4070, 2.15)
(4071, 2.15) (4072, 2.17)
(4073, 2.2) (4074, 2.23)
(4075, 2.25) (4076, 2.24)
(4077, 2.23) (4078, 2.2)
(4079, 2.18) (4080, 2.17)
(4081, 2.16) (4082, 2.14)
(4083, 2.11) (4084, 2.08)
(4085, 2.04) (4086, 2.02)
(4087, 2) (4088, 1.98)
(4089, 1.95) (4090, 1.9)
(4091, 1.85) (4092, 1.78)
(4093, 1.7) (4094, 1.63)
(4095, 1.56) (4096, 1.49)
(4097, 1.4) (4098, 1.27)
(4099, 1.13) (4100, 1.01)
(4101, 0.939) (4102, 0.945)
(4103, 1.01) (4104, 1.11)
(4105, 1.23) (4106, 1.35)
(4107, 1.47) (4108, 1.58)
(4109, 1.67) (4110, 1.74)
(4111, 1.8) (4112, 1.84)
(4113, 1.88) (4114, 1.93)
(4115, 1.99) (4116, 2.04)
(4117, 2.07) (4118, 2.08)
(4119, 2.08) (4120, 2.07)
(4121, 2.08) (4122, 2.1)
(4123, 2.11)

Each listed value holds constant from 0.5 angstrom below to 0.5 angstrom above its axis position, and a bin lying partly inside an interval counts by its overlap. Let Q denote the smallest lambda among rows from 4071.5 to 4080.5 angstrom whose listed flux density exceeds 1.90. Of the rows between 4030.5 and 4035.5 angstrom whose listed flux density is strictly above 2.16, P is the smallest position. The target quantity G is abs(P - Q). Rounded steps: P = 4031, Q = 4072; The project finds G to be 41 angstrom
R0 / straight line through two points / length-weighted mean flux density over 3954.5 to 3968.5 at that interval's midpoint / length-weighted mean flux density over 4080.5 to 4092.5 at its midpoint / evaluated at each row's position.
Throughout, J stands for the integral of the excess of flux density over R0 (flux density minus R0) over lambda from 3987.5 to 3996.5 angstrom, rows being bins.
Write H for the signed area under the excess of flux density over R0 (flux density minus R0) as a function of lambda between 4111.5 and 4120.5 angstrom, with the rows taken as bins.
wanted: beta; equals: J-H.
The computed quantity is 4.0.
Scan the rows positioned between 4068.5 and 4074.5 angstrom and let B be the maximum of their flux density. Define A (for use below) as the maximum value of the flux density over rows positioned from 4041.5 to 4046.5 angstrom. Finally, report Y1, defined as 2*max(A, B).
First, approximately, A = 2.22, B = 2.23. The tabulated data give 4.46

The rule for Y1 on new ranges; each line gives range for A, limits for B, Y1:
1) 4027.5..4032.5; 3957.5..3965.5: 4.36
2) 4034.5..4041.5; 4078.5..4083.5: 4.70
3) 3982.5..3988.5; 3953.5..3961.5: 4.02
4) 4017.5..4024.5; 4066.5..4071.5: 4.58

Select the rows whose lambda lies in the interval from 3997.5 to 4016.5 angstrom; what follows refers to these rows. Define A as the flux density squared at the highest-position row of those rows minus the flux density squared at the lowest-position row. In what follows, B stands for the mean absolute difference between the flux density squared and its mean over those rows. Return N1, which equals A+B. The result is 0.5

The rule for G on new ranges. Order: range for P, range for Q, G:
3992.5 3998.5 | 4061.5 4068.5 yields 65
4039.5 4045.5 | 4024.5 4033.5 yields 15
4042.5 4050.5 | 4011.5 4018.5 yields 31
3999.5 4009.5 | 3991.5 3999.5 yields 8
